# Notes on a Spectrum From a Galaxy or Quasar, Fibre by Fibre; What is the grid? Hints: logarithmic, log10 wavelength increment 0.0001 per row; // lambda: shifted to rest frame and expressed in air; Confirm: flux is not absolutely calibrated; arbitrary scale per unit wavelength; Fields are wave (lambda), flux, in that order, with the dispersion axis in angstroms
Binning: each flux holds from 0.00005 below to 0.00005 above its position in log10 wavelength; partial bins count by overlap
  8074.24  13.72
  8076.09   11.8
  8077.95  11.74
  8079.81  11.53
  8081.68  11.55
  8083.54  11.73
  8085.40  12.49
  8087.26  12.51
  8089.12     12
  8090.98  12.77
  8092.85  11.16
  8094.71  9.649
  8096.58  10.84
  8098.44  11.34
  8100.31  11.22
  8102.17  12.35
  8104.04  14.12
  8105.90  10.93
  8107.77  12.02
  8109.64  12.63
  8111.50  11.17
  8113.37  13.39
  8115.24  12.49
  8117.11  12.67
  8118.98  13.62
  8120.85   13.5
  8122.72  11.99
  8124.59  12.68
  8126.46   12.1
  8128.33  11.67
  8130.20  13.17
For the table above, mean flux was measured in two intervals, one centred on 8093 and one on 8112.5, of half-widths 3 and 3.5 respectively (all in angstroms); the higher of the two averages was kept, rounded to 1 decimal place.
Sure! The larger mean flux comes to 12.4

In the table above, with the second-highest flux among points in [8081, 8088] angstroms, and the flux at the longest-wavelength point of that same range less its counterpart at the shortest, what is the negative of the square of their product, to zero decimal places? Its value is -144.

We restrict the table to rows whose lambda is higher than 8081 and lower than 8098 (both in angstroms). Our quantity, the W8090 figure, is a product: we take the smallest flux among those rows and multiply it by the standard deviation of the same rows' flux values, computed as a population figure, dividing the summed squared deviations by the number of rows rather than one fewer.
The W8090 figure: 9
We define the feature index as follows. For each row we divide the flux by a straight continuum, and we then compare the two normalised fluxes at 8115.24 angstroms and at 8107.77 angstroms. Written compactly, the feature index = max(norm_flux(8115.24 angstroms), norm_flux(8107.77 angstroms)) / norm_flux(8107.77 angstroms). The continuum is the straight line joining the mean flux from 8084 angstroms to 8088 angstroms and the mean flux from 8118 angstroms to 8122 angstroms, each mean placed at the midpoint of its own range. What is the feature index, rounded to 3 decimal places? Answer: 1.021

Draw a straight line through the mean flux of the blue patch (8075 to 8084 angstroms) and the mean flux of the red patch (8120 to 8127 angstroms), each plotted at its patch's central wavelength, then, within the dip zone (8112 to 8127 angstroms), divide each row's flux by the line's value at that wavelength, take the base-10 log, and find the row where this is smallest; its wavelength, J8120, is 8122.72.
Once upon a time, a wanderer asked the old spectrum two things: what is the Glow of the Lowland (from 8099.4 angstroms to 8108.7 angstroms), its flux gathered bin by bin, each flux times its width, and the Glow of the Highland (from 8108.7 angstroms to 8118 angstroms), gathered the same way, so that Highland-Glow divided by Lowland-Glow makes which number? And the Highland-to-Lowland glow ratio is 1.03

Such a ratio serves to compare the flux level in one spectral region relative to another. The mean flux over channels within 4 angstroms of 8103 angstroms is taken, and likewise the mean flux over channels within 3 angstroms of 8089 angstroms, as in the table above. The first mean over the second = 0.98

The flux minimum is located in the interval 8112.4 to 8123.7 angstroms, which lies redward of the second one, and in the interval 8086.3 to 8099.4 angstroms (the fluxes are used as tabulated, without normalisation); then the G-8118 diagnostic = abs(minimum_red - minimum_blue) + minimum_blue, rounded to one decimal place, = 12.0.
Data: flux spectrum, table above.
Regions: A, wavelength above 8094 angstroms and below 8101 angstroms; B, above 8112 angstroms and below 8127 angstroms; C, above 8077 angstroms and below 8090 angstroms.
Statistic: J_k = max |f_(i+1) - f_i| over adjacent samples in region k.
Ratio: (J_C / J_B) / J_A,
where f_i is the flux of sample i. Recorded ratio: 0.42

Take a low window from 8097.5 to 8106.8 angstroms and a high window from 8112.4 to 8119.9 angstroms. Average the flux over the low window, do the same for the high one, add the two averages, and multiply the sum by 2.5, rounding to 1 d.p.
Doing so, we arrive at 62.6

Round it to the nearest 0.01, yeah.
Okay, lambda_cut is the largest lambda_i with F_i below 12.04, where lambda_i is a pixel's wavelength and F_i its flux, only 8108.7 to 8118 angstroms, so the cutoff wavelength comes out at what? 8111.50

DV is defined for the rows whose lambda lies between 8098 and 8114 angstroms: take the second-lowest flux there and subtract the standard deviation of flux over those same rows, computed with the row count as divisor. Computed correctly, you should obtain 10.1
